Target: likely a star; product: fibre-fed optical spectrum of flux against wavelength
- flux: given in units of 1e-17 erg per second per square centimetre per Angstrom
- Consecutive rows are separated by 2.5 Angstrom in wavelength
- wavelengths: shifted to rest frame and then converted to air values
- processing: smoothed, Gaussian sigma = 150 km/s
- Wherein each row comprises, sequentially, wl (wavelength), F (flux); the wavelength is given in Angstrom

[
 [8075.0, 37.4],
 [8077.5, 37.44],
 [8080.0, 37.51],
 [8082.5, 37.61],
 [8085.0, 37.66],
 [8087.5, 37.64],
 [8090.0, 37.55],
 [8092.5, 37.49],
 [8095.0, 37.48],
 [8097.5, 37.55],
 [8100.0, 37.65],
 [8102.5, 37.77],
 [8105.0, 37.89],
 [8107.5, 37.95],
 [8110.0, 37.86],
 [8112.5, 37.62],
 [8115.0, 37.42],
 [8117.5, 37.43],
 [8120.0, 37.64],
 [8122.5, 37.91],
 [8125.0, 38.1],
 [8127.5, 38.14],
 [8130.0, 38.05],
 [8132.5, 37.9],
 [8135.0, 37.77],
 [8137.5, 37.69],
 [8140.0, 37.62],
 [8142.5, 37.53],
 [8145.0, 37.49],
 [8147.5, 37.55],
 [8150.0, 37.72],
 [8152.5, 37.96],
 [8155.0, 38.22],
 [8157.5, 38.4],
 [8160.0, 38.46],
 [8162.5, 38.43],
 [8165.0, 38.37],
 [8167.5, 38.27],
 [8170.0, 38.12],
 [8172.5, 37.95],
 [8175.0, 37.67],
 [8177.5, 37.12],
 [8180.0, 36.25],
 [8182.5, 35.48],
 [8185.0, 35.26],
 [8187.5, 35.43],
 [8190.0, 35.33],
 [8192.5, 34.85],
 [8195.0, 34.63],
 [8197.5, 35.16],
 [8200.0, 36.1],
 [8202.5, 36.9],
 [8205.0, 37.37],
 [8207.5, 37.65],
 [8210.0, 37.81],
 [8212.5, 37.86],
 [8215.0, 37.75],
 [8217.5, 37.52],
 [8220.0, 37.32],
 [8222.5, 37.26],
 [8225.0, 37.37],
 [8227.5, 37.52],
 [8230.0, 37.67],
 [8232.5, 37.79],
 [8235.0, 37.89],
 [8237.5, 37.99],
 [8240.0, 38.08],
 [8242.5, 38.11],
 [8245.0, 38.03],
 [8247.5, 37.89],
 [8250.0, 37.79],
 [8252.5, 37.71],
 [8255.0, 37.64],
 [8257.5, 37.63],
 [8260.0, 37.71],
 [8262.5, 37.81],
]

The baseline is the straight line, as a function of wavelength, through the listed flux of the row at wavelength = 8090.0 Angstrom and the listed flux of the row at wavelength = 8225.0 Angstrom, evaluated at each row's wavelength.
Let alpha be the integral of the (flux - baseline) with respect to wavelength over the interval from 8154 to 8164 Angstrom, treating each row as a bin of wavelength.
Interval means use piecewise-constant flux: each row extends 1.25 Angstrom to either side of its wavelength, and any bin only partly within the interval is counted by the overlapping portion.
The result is 9.2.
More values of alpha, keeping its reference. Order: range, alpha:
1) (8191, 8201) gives -22.4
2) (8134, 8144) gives 1.6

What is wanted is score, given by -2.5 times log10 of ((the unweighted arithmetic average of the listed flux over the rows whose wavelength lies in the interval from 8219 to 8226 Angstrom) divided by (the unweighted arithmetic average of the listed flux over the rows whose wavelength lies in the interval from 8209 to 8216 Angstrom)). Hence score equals 0.014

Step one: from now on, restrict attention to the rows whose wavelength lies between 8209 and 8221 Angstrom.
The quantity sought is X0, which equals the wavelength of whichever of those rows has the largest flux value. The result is 8212.5 Angstrom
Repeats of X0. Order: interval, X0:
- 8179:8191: 8180.0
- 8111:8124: 8122.5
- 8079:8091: 8085.0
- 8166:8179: 8167.5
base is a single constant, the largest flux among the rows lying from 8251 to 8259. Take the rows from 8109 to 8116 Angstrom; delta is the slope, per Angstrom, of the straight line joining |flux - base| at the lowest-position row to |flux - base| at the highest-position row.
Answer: 0.03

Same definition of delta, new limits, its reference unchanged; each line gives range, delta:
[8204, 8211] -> -0.05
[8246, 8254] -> -0.04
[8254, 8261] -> -0.01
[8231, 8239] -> 0.04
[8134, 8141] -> 0.01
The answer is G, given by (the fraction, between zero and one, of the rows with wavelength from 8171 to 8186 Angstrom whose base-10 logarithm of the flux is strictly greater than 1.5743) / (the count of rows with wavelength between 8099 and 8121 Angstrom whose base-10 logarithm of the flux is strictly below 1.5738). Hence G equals 0.17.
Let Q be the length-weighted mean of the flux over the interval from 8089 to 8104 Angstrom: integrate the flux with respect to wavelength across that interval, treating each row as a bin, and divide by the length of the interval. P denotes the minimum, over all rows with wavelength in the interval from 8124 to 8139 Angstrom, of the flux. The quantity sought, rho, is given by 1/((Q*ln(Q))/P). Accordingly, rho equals 0.276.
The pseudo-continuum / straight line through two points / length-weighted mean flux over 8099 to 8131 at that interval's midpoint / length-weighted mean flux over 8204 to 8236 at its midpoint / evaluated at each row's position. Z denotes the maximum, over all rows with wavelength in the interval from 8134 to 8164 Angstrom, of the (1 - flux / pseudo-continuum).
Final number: 0.007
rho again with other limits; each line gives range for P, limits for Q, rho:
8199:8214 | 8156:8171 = 0.258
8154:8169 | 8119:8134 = 0.277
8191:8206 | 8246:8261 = 0.253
